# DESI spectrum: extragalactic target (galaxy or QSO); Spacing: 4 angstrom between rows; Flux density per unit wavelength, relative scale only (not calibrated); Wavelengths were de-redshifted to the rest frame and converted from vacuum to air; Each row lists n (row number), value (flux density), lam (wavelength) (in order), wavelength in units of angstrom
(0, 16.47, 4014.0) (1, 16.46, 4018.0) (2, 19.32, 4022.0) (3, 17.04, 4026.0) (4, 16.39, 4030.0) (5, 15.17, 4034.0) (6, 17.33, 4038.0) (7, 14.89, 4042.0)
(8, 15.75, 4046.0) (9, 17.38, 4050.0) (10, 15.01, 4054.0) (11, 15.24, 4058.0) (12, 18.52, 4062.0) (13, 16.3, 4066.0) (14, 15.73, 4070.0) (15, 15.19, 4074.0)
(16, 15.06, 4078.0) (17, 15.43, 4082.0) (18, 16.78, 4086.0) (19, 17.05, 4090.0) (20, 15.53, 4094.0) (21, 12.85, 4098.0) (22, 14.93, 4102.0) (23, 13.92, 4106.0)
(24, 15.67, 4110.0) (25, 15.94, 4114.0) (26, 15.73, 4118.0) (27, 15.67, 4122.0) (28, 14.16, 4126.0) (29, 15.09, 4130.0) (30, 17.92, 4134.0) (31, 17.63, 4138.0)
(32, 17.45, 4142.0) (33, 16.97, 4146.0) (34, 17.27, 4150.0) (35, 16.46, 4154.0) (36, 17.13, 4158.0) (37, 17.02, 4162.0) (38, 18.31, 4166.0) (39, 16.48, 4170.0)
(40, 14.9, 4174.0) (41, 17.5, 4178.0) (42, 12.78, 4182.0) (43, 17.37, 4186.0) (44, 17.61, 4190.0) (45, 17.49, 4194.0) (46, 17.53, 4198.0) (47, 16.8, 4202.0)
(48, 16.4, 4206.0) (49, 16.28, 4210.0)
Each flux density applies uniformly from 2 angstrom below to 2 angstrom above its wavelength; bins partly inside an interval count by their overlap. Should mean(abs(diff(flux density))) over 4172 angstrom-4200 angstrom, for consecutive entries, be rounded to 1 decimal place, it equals 2.1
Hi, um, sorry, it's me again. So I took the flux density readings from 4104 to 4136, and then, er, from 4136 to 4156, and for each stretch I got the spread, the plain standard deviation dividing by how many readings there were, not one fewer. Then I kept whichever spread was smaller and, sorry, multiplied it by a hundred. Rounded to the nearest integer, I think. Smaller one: 41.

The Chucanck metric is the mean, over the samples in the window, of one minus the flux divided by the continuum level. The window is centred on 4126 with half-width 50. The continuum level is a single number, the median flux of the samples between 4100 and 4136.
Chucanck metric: -0.025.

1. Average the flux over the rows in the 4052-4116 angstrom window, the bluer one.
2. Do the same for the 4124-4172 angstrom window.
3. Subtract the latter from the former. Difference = -1.3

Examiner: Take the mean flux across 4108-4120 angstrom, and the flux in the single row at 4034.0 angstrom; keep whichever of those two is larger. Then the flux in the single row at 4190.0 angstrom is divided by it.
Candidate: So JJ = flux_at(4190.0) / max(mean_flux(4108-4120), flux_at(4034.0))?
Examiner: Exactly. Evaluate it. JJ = 1.12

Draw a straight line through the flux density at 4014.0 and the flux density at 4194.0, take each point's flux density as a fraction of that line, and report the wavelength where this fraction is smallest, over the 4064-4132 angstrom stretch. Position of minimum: 4098.0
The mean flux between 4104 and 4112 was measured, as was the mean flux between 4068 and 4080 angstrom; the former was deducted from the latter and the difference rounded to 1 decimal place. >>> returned 0.5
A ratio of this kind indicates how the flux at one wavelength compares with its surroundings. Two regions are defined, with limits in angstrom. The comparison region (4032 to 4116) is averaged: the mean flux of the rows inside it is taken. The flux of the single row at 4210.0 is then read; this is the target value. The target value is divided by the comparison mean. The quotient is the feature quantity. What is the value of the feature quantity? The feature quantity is 1.04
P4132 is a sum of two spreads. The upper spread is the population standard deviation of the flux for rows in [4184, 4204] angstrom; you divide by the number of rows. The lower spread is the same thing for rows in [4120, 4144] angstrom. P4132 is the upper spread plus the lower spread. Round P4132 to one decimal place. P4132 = 1.7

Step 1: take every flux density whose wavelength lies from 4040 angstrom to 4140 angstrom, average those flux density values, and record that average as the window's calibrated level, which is 15.7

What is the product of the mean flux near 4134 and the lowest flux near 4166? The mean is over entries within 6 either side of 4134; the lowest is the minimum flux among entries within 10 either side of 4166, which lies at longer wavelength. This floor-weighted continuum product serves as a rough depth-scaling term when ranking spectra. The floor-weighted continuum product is 252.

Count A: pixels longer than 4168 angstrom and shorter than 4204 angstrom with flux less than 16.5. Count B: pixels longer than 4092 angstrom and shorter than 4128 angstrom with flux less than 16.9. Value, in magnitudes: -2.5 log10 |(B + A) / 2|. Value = -1.95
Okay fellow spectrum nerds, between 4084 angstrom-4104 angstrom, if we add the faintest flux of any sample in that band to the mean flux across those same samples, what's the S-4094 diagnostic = 28.3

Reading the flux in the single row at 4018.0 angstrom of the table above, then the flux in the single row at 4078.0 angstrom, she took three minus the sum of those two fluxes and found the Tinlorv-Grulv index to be -28.5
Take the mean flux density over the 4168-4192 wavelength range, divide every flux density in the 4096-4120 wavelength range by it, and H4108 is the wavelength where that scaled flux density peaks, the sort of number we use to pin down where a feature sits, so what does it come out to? 4114.0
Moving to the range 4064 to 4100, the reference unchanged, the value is 4090.0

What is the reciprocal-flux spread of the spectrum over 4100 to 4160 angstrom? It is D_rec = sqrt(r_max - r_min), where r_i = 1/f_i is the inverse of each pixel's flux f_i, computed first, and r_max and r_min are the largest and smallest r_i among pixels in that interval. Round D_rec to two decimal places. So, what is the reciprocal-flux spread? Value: 0.13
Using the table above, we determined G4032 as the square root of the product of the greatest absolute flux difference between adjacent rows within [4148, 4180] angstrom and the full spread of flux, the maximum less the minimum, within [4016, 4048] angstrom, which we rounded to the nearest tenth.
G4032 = 3.4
